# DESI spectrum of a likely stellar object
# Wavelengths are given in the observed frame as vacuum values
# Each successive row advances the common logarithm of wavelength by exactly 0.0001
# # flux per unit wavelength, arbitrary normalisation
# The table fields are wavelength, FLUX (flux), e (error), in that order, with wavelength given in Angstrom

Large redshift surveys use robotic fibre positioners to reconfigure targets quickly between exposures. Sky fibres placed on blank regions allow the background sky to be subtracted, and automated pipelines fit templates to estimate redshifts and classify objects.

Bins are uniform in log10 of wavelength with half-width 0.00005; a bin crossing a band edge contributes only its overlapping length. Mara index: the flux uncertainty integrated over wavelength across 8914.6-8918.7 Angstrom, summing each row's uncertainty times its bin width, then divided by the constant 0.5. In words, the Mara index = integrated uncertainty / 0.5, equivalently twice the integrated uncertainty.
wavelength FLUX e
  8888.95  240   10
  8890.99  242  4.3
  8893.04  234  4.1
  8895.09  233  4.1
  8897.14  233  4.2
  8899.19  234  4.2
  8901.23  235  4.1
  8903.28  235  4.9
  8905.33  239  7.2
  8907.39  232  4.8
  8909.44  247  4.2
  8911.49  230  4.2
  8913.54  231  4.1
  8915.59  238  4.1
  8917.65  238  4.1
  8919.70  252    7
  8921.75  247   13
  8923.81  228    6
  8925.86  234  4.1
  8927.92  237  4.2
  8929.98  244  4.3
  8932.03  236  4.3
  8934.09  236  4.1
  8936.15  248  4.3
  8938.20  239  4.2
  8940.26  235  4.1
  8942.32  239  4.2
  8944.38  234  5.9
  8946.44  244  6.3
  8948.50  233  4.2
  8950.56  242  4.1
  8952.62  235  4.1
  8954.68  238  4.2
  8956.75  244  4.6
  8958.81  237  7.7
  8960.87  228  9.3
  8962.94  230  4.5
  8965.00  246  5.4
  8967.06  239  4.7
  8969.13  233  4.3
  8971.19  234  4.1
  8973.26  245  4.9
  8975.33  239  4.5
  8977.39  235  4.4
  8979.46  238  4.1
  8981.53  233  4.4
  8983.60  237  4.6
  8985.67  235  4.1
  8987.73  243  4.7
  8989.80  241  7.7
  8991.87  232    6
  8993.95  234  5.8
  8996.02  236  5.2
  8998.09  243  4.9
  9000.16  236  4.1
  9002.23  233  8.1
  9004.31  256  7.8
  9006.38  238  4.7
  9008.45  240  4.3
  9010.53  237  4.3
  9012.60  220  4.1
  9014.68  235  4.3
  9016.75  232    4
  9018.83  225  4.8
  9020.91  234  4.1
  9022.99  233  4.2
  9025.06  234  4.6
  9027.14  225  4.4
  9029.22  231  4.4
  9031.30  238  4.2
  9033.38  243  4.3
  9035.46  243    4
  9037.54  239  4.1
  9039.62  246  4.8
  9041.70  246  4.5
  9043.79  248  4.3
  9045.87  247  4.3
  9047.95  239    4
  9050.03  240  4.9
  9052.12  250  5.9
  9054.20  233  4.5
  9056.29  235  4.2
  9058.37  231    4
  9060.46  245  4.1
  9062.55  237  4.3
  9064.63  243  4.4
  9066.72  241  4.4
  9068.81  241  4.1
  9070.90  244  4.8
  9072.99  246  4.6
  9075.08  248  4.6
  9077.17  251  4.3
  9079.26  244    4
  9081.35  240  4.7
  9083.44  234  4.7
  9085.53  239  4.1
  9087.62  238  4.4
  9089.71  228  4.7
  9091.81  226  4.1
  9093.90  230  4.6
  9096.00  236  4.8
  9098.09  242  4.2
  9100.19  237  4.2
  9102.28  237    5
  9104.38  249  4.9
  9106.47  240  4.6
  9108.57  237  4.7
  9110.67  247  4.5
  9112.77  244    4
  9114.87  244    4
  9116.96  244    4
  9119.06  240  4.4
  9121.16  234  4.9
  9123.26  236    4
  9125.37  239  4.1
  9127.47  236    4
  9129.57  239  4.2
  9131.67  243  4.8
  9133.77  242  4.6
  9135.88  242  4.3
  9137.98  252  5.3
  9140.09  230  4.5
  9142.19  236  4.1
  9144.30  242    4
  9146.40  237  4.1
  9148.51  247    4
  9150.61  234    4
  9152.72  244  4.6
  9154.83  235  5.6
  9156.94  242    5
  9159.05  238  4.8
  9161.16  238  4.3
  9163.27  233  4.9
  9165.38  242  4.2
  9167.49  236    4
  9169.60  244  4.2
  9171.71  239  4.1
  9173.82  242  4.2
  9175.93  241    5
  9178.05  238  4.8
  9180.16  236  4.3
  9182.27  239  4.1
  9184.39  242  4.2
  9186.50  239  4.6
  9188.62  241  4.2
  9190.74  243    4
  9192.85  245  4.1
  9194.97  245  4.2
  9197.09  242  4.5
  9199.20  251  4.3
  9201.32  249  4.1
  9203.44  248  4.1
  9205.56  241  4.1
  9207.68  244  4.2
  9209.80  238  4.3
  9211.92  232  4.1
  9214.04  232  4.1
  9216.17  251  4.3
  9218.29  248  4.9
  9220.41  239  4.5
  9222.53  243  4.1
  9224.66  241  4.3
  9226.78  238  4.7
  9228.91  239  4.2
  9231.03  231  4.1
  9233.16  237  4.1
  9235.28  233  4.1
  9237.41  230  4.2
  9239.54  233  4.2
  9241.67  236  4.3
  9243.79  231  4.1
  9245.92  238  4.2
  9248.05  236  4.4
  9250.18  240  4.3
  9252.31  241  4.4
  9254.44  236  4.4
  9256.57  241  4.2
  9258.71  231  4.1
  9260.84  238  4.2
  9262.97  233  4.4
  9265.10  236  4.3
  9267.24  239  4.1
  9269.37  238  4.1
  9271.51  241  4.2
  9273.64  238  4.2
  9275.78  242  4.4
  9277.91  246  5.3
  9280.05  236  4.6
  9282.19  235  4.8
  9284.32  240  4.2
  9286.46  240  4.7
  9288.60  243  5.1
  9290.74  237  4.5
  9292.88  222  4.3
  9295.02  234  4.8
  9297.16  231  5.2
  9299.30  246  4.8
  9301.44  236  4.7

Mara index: 33.7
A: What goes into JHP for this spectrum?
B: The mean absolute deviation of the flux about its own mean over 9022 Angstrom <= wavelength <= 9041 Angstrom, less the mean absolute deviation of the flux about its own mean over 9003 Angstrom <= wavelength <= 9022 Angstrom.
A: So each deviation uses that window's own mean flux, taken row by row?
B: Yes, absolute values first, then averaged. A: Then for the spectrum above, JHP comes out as -1.2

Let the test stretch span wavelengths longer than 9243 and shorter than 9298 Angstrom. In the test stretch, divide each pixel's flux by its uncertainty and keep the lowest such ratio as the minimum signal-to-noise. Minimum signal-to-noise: 44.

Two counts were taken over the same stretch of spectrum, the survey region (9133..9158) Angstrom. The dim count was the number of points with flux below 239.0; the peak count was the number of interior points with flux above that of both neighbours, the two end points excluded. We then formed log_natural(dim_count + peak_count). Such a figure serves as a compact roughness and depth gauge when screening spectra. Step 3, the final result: 2.20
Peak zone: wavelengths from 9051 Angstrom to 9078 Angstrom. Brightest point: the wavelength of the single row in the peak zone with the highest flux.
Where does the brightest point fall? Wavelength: 9077.17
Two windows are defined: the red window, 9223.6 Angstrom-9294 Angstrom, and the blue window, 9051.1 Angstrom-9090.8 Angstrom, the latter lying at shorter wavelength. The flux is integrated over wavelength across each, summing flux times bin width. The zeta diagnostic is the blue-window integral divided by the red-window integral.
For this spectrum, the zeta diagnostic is 0.6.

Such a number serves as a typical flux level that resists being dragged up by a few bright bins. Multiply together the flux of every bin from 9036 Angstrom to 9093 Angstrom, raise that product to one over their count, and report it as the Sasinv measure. 241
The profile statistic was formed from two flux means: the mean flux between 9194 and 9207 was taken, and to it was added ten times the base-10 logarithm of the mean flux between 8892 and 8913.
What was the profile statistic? 270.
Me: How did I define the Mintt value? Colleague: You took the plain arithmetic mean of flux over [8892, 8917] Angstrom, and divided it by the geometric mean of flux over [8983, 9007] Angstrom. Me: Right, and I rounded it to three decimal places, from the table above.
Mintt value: 0.985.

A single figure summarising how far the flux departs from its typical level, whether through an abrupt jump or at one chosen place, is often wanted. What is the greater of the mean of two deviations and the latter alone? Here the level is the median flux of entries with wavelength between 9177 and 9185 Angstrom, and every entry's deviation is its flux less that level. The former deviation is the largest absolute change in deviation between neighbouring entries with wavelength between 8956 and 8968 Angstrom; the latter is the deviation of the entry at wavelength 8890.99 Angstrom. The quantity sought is 10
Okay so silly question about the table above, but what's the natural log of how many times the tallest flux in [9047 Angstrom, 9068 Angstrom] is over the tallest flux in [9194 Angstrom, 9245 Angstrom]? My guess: -0.004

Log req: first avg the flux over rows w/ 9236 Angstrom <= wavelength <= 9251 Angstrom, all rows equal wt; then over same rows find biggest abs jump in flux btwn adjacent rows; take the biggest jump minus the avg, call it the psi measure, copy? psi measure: -228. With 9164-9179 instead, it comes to -232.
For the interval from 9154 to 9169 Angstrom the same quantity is -229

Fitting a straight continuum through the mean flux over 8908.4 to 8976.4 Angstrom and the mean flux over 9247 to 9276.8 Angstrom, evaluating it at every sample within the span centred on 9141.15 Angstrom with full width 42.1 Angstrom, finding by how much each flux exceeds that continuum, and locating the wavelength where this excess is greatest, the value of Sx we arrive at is 9137.98 Angstrom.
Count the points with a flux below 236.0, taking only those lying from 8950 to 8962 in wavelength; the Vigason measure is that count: 2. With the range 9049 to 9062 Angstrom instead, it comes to 3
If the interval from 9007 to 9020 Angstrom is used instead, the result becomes 4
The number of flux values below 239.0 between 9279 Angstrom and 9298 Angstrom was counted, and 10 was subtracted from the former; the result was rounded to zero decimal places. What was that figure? -4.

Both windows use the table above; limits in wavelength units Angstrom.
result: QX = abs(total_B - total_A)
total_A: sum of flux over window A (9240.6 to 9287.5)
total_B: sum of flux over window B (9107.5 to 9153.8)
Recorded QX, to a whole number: 57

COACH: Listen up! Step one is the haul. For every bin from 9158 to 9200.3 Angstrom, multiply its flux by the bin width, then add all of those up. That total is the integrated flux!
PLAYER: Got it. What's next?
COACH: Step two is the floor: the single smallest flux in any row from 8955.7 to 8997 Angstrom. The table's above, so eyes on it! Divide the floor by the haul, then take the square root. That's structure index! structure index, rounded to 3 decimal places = 0.150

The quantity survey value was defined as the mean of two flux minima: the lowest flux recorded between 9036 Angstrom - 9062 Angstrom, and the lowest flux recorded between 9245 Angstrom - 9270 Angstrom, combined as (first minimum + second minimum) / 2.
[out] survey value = 231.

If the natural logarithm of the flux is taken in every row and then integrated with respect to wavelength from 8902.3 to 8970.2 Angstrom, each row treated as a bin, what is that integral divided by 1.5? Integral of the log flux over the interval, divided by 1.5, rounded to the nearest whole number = 248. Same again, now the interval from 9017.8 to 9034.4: 60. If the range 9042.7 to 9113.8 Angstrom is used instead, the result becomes 260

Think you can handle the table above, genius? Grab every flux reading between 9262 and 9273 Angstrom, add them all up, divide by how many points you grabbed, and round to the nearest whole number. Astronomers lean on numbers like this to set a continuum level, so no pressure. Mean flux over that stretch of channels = 237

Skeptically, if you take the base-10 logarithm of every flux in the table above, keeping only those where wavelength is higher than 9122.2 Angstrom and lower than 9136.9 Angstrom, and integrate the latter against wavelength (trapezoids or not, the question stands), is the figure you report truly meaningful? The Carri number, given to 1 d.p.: 35.0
